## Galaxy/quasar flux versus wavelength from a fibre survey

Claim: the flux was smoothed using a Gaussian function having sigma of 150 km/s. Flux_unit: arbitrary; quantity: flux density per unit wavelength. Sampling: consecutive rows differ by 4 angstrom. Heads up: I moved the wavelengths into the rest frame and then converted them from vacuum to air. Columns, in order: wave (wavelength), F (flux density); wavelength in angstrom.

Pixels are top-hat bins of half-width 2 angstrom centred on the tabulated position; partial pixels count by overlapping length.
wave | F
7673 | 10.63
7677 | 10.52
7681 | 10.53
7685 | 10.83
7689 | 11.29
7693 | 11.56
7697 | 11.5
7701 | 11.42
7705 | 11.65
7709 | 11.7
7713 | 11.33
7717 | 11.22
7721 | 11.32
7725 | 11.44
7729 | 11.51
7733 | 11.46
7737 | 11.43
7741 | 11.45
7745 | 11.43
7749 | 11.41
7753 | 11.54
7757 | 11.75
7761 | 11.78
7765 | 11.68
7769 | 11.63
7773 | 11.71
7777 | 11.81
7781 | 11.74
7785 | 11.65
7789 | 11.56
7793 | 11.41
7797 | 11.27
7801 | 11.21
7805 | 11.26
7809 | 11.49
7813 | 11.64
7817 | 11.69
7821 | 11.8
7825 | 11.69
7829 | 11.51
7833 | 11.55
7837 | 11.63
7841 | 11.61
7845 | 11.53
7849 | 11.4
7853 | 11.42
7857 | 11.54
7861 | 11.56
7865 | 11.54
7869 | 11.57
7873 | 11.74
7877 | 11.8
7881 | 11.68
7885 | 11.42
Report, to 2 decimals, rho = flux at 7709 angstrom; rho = 11.70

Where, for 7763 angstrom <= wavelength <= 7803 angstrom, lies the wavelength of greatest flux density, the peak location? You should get 7777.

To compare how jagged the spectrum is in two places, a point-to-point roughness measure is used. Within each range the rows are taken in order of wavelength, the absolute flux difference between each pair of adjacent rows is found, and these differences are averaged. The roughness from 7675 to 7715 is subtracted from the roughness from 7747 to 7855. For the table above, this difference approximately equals -0.11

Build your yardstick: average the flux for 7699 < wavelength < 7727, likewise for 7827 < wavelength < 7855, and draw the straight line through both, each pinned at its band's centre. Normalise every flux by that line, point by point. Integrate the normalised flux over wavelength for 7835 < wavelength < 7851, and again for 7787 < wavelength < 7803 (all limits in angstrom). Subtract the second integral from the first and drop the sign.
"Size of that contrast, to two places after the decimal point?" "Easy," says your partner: 0.21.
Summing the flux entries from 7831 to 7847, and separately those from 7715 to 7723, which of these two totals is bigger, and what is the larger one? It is 46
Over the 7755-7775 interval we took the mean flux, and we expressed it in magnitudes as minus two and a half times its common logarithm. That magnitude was -2.671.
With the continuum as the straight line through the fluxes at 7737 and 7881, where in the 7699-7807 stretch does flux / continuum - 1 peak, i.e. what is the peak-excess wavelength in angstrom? 7709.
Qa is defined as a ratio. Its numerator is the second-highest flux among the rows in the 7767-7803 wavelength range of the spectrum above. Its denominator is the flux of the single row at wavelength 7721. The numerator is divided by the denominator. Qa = 1.04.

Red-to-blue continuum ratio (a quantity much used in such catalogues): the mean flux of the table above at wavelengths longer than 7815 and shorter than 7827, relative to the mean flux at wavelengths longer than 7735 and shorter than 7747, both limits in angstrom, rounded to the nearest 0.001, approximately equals 1.025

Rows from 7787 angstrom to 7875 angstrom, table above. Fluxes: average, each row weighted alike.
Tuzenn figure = 11.5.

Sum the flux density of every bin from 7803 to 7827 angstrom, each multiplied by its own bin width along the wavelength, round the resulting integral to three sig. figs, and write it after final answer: 278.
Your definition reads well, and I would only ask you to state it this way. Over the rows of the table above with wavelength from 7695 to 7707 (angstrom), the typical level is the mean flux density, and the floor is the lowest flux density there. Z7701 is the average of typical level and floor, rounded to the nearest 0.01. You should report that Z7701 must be 11.47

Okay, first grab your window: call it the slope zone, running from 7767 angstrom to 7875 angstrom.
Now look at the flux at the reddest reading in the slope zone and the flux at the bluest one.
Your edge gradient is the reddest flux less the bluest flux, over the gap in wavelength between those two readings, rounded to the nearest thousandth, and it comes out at 0.001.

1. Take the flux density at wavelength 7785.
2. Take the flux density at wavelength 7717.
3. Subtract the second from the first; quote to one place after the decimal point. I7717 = 0.4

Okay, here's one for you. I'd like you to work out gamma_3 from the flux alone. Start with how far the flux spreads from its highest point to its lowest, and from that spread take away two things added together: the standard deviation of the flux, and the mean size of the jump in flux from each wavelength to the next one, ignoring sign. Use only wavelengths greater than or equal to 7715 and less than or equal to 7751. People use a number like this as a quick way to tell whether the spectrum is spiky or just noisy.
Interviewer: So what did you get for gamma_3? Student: 0.15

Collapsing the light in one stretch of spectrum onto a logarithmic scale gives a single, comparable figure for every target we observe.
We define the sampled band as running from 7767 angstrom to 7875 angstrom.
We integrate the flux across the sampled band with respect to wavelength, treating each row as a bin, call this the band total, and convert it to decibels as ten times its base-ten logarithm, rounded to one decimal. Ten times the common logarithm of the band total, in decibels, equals 31.0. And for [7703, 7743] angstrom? 26.6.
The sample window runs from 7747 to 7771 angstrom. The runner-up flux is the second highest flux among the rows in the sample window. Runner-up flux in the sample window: 11.75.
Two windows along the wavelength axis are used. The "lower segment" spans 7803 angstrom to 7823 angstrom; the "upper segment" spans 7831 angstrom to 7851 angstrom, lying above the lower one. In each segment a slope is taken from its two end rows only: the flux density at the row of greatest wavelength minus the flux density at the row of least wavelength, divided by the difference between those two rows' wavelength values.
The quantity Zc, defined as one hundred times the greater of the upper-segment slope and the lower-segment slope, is 3.4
